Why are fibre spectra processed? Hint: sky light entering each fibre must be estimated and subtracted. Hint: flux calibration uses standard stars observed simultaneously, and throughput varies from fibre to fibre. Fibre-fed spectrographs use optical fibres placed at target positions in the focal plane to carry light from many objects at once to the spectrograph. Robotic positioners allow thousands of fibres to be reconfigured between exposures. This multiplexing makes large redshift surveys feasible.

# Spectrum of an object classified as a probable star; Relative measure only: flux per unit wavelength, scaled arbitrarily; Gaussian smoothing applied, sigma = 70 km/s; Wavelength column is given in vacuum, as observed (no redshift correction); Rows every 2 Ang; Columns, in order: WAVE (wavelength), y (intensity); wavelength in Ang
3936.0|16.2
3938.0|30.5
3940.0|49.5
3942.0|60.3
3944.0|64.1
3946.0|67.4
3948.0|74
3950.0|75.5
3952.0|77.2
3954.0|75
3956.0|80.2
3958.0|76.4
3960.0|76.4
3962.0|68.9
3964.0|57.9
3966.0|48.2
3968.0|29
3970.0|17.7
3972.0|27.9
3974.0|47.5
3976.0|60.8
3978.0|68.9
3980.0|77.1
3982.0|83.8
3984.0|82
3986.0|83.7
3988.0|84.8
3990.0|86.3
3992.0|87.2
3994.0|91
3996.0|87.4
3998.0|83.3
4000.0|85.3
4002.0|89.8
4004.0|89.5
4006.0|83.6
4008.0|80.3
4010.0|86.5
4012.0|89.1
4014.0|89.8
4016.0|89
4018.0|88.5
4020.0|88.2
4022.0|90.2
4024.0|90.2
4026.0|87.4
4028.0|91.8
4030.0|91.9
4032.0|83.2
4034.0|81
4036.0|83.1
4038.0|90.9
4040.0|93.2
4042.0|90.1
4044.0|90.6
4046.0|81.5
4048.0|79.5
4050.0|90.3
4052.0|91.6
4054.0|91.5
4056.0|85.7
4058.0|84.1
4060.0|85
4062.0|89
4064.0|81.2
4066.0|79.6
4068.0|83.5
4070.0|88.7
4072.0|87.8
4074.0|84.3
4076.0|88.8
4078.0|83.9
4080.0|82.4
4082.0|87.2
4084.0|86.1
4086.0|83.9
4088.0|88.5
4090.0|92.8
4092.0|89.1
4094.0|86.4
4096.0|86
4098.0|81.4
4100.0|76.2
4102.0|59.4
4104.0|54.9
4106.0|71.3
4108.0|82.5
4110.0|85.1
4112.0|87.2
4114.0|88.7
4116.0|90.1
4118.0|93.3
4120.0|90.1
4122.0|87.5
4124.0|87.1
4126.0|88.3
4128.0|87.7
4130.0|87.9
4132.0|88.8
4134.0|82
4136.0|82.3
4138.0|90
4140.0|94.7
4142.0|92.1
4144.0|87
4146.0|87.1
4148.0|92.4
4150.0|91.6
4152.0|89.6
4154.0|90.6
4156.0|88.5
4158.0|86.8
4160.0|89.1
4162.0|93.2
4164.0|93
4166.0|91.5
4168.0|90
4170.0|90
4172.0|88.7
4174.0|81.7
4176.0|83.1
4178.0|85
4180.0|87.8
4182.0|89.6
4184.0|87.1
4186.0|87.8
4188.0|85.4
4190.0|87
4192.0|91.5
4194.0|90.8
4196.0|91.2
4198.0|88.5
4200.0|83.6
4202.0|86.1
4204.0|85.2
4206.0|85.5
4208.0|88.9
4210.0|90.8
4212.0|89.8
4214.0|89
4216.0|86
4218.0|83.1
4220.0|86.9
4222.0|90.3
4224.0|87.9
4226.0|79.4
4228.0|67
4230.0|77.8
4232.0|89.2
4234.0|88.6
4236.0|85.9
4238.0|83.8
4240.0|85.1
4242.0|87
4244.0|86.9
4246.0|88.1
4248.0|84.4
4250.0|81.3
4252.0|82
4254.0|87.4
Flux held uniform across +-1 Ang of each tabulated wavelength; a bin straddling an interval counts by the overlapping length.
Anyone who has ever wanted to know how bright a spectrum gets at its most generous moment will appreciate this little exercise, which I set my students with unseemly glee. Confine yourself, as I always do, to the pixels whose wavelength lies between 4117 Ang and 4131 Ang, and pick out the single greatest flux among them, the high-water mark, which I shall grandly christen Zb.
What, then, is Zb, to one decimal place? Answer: 93.3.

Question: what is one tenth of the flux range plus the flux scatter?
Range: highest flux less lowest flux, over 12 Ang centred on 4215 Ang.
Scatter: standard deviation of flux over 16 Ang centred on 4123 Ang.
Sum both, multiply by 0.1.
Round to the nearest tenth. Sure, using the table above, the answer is 1.0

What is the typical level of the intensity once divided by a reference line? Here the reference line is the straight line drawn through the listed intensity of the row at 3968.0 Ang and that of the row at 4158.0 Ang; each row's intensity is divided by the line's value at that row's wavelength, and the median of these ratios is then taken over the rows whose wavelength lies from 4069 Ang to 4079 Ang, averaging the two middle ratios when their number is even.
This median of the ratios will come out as 1.4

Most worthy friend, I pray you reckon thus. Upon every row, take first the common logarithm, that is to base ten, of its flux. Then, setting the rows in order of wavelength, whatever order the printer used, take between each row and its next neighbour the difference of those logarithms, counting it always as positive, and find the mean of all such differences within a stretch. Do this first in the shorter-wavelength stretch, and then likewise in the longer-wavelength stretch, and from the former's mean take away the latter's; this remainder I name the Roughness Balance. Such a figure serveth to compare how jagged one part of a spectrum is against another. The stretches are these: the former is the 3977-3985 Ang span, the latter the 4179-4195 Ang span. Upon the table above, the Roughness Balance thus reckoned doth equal 0.021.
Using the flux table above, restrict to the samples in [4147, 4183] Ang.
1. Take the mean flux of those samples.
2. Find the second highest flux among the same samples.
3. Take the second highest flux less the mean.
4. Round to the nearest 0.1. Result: 4.0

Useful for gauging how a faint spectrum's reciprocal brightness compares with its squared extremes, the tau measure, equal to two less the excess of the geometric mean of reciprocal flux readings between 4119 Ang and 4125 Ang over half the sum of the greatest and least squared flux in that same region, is 7854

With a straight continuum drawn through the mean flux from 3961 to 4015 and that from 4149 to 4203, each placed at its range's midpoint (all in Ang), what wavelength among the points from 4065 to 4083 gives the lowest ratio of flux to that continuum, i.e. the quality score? 4066.0 Ang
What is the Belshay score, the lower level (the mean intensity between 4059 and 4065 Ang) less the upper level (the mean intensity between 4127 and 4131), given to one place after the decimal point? -2.7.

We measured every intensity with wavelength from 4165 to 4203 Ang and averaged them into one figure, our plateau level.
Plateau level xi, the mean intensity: 88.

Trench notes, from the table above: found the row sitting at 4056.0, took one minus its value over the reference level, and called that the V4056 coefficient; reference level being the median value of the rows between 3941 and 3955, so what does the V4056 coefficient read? -0.16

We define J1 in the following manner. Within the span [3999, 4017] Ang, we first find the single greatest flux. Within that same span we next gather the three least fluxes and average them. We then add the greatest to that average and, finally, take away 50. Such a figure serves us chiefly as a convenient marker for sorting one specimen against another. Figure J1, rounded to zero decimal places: 123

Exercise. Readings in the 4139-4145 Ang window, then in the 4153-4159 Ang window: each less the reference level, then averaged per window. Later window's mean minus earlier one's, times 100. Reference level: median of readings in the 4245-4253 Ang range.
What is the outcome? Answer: -263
